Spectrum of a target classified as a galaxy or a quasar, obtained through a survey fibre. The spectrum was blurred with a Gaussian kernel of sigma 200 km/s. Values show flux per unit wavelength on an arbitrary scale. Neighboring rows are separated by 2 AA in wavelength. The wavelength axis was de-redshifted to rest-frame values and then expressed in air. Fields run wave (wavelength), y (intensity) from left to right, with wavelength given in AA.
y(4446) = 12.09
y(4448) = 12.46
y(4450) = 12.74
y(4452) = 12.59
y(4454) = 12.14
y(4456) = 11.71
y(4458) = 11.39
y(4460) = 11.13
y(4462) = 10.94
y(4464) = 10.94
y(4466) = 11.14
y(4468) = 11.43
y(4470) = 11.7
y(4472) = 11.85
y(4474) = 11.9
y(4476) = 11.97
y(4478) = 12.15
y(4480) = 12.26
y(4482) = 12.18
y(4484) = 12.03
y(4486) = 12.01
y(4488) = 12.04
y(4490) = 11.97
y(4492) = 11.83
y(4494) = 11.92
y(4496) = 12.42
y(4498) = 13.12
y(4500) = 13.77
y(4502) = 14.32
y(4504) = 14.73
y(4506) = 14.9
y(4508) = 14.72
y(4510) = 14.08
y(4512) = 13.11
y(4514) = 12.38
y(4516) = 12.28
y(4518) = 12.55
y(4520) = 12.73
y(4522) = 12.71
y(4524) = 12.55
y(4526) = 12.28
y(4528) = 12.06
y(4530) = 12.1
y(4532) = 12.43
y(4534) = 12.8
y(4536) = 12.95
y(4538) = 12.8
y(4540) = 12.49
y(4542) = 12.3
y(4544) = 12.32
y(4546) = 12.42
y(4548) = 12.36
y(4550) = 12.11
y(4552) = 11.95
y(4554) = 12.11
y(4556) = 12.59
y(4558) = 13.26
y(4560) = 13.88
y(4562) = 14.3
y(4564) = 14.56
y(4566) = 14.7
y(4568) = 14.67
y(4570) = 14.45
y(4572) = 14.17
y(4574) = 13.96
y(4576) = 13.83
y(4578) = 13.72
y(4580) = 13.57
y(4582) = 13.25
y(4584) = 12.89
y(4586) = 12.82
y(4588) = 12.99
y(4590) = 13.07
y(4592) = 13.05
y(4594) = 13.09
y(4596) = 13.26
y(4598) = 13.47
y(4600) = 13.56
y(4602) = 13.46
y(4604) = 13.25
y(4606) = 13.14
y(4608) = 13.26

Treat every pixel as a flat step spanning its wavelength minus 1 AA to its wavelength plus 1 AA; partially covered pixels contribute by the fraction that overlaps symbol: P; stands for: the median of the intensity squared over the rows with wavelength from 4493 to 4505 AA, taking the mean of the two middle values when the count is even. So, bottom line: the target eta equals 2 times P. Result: 362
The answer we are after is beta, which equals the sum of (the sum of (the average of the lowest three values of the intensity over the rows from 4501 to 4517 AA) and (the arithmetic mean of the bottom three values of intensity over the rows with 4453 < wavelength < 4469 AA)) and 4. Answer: 27.6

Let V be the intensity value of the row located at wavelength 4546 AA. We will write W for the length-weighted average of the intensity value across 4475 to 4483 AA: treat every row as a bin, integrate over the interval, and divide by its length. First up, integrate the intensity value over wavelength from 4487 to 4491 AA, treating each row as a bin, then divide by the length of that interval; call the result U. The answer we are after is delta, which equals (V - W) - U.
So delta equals -11.7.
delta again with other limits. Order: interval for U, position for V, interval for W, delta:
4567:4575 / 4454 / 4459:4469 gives -13.3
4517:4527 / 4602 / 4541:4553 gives -11.3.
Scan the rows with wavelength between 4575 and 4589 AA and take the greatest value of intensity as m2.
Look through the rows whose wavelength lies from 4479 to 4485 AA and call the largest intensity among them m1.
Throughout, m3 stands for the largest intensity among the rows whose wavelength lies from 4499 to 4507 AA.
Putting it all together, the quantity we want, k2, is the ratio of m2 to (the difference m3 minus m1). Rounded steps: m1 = 12.26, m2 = 13.83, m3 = 14.9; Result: 5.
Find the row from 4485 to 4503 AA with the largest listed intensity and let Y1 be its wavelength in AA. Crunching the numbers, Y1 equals 4502 AA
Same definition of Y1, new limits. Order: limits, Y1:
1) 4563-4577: 4566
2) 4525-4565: 4564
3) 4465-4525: 4506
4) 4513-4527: 4520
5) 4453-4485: 4480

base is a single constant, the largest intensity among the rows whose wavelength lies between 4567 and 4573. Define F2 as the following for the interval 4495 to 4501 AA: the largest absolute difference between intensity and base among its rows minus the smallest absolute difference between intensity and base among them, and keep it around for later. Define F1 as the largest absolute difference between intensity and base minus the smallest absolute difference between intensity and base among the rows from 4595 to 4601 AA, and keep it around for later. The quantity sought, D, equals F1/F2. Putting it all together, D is 0.2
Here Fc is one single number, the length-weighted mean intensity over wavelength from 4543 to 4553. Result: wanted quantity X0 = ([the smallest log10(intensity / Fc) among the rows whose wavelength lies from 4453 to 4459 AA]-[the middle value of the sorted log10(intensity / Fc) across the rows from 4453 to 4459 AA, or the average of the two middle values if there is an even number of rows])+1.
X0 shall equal 0.9880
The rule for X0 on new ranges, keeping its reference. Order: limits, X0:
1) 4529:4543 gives 0.9862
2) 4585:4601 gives 0.9913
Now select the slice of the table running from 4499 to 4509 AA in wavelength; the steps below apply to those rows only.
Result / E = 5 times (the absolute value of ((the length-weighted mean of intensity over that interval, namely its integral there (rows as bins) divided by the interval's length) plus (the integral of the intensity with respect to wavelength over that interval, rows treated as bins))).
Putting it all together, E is 797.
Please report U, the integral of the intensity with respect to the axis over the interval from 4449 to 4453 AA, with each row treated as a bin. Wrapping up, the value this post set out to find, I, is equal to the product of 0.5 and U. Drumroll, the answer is 25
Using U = 51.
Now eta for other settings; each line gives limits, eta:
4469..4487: 288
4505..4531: 315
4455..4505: 287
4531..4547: 311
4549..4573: 393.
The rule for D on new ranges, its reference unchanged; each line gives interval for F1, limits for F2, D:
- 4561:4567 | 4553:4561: 0.2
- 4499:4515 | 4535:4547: 3.4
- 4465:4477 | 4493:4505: 0.3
